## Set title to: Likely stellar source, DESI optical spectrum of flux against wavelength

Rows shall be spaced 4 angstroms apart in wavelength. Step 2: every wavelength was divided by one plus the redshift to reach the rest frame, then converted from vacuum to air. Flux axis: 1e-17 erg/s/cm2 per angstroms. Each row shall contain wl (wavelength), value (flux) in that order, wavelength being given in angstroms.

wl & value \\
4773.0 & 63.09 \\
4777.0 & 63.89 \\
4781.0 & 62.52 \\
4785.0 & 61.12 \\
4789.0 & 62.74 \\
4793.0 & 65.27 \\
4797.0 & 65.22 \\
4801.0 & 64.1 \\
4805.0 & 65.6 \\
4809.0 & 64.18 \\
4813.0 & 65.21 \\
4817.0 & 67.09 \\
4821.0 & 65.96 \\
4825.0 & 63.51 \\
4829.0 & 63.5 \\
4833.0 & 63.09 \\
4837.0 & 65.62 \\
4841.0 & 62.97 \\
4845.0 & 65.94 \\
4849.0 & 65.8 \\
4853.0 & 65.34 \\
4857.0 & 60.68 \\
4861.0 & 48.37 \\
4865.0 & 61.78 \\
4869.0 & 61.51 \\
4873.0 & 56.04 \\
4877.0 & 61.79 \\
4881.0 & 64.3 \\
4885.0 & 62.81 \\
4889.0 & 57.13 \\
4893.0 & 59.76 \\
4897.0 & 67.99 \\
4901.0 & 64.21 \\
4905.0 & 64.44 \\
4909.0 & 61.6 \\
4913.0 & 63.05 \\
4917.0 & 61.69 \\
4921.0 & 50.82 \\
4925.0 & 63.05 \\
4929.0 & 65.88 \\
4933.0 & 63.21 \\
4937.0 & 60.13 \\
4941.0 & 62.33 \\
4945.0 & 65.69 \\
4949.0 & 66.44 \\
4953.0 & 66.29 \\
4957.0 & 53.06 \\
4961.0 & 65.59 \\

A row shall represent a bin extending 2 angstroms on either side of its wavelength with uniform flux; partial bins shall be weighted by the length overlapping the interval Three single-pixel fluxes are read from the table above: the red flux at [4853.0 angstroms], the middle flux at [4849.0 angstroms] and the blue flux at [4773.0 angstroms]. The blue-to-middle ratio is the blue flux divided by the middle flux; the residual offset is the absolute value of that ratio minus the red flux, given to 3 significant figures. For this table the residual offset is 64.4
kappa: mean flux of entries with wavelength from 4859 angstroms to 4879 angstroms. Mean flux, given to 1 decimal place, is 57.9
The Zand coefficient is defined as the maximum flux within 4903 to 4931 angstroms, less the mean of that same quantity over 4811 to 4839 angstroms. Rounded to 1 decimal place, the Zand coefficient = 1.0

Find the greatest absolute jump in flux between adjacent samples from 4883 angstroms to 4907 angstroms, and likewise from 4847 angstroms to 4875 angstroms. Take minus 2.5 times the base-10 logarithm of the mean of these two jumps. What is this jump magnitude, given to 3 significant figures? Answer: -2.59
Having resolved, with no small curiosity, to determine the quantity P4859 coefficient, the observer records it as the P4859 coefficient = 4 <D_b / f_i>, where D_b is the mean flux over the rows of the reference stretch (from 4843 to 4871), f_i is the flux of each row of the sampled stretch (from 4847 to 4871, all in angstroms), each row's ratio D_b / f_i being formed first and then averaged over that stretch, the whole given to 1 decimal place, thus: 4.1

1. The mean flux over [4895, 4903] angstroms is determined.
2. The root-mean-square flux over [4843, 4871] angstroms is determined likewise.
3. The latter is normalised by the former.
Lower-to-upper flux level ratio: 0.93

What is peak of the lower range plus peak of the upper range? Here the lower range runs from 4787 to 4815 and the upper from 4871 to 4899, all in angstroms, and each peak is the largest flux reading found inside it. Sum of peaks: 134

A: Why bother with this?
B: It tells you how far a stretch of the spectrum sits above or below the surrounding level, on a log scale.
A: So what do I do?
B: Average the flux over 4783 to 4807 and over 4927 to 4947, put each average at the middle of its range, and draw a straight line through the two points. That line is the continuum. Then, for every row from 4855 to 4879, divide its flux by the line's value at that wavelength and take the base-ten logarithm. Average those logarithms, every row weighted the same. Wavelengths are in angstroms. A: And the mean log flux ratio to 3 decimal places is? -0.040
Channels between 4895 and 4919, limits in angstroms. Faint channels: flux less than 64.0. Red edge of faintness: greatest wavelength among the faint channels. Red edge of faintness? 4917.0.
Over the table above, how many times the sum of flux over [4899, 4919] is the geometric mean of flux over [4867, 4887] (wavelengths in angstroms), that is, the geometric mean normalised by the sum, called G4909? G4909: 0.194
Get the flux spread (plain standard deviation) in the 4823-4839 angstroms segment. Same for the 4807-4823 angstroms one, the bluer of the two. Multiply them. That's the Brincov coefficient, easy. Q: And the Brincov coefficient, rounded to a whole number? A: 1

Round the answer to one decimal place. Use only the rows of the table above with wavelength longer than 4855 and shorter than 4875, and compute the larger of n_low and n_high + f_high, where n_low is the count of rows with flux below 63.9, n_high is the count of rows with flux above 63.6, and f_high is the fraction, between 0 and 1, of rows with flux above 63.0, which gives 5.0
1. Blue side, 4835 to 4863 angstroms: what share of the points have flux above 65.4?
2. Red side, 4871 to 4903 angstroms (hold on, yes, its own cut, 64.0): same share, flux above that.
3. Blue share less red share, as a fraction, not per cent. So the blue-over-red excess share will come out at 0.1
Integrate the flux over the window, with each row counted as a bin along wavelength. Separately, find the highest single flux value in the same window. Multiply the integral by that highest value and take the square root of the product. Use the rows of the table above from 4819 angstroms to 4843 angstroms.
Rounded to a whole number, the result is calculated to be 319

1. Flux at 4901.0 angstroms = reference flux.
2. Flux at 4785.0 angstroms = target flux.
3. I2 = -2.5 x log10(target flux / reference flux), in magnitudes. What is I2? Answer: 0.054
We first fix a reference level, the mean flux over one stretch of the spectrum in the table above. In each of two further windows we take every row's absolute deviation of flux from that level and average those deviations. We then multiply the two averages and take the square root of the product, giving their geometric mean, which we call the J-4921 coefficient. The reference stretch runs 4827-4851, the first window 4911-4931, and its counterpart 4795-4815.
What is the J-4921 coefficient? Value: 1.6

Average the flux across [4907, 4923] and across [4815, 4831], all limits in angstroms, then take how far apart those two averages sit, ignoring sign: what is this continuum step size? 5.7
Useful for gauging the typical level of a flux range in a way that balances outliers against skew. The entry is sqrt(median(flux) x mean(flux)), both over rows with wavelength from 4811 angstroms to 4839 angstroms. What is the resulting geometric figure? 65.0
